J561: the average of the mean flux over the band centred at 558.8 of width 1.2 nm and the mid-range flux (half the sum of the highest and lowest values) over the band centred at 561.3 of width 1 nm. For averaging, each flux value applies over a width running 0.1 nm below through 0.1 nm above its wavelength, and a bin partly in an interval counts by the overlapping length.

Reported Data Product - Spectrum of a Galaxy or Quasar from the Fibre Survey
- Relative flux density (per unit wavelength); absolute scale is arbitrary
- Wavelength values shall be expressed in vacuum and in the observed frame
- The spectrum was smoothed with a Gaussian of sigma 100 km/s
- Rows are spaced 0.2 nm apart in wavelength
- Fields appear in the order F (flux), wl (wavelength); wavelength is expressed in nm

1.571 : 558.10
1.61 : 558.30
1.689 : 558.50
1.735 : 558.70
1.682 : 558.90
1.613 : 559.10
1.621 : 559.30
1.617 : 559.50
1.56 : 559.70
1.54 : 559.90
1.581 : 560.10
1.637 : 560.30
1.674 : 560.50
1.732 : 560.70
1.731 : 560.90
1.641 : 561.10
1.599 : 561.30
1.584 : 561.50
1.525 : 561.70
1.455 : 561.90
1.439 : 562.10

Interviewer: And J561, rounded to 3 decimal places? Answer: 1.643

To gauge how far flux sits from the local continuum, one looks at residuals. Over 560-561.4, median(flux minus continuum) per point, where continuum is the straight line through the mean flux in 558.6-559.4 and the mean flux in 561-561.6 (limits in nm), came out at 0.03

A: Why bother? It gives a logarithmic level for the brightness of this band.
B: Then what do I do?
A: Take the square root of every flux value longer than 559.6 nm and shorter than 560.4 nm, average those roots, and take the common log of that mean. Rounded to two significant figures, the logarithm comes 0.099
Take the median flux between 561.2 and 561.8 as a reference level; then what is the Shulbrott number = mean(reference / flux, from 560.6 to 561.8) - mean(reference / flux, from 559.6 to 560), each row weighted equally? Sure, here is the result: -0.05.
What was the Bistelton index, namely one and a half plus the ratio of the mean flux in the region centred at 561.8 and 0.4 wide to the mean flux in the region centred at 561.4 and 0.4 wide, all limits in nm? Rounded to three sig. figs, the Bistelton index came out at 2.44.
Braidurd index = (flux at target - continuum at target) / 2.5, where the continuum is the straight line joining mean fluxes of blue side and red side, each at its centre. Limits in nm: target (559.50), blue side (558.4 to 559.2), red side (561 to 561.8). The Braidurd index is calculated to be -0.015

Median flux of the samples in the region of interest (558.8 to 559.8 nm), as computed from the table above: 1.617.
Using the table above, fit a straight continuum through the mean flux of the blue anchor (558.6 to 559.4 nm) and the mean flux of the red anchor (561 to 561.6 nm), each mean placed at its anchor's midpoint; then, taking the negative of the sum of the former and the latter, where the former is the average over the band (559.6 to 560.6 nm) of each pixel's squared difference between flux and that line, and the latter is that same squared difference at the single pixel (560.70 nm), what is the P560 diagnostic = -0.017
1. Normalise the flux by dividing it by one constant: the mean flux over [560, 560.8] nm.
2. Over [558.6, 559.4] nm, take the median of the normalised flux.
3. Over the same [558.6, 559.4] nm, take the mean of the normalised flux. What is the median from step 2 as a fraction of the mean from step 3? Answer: 0.99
